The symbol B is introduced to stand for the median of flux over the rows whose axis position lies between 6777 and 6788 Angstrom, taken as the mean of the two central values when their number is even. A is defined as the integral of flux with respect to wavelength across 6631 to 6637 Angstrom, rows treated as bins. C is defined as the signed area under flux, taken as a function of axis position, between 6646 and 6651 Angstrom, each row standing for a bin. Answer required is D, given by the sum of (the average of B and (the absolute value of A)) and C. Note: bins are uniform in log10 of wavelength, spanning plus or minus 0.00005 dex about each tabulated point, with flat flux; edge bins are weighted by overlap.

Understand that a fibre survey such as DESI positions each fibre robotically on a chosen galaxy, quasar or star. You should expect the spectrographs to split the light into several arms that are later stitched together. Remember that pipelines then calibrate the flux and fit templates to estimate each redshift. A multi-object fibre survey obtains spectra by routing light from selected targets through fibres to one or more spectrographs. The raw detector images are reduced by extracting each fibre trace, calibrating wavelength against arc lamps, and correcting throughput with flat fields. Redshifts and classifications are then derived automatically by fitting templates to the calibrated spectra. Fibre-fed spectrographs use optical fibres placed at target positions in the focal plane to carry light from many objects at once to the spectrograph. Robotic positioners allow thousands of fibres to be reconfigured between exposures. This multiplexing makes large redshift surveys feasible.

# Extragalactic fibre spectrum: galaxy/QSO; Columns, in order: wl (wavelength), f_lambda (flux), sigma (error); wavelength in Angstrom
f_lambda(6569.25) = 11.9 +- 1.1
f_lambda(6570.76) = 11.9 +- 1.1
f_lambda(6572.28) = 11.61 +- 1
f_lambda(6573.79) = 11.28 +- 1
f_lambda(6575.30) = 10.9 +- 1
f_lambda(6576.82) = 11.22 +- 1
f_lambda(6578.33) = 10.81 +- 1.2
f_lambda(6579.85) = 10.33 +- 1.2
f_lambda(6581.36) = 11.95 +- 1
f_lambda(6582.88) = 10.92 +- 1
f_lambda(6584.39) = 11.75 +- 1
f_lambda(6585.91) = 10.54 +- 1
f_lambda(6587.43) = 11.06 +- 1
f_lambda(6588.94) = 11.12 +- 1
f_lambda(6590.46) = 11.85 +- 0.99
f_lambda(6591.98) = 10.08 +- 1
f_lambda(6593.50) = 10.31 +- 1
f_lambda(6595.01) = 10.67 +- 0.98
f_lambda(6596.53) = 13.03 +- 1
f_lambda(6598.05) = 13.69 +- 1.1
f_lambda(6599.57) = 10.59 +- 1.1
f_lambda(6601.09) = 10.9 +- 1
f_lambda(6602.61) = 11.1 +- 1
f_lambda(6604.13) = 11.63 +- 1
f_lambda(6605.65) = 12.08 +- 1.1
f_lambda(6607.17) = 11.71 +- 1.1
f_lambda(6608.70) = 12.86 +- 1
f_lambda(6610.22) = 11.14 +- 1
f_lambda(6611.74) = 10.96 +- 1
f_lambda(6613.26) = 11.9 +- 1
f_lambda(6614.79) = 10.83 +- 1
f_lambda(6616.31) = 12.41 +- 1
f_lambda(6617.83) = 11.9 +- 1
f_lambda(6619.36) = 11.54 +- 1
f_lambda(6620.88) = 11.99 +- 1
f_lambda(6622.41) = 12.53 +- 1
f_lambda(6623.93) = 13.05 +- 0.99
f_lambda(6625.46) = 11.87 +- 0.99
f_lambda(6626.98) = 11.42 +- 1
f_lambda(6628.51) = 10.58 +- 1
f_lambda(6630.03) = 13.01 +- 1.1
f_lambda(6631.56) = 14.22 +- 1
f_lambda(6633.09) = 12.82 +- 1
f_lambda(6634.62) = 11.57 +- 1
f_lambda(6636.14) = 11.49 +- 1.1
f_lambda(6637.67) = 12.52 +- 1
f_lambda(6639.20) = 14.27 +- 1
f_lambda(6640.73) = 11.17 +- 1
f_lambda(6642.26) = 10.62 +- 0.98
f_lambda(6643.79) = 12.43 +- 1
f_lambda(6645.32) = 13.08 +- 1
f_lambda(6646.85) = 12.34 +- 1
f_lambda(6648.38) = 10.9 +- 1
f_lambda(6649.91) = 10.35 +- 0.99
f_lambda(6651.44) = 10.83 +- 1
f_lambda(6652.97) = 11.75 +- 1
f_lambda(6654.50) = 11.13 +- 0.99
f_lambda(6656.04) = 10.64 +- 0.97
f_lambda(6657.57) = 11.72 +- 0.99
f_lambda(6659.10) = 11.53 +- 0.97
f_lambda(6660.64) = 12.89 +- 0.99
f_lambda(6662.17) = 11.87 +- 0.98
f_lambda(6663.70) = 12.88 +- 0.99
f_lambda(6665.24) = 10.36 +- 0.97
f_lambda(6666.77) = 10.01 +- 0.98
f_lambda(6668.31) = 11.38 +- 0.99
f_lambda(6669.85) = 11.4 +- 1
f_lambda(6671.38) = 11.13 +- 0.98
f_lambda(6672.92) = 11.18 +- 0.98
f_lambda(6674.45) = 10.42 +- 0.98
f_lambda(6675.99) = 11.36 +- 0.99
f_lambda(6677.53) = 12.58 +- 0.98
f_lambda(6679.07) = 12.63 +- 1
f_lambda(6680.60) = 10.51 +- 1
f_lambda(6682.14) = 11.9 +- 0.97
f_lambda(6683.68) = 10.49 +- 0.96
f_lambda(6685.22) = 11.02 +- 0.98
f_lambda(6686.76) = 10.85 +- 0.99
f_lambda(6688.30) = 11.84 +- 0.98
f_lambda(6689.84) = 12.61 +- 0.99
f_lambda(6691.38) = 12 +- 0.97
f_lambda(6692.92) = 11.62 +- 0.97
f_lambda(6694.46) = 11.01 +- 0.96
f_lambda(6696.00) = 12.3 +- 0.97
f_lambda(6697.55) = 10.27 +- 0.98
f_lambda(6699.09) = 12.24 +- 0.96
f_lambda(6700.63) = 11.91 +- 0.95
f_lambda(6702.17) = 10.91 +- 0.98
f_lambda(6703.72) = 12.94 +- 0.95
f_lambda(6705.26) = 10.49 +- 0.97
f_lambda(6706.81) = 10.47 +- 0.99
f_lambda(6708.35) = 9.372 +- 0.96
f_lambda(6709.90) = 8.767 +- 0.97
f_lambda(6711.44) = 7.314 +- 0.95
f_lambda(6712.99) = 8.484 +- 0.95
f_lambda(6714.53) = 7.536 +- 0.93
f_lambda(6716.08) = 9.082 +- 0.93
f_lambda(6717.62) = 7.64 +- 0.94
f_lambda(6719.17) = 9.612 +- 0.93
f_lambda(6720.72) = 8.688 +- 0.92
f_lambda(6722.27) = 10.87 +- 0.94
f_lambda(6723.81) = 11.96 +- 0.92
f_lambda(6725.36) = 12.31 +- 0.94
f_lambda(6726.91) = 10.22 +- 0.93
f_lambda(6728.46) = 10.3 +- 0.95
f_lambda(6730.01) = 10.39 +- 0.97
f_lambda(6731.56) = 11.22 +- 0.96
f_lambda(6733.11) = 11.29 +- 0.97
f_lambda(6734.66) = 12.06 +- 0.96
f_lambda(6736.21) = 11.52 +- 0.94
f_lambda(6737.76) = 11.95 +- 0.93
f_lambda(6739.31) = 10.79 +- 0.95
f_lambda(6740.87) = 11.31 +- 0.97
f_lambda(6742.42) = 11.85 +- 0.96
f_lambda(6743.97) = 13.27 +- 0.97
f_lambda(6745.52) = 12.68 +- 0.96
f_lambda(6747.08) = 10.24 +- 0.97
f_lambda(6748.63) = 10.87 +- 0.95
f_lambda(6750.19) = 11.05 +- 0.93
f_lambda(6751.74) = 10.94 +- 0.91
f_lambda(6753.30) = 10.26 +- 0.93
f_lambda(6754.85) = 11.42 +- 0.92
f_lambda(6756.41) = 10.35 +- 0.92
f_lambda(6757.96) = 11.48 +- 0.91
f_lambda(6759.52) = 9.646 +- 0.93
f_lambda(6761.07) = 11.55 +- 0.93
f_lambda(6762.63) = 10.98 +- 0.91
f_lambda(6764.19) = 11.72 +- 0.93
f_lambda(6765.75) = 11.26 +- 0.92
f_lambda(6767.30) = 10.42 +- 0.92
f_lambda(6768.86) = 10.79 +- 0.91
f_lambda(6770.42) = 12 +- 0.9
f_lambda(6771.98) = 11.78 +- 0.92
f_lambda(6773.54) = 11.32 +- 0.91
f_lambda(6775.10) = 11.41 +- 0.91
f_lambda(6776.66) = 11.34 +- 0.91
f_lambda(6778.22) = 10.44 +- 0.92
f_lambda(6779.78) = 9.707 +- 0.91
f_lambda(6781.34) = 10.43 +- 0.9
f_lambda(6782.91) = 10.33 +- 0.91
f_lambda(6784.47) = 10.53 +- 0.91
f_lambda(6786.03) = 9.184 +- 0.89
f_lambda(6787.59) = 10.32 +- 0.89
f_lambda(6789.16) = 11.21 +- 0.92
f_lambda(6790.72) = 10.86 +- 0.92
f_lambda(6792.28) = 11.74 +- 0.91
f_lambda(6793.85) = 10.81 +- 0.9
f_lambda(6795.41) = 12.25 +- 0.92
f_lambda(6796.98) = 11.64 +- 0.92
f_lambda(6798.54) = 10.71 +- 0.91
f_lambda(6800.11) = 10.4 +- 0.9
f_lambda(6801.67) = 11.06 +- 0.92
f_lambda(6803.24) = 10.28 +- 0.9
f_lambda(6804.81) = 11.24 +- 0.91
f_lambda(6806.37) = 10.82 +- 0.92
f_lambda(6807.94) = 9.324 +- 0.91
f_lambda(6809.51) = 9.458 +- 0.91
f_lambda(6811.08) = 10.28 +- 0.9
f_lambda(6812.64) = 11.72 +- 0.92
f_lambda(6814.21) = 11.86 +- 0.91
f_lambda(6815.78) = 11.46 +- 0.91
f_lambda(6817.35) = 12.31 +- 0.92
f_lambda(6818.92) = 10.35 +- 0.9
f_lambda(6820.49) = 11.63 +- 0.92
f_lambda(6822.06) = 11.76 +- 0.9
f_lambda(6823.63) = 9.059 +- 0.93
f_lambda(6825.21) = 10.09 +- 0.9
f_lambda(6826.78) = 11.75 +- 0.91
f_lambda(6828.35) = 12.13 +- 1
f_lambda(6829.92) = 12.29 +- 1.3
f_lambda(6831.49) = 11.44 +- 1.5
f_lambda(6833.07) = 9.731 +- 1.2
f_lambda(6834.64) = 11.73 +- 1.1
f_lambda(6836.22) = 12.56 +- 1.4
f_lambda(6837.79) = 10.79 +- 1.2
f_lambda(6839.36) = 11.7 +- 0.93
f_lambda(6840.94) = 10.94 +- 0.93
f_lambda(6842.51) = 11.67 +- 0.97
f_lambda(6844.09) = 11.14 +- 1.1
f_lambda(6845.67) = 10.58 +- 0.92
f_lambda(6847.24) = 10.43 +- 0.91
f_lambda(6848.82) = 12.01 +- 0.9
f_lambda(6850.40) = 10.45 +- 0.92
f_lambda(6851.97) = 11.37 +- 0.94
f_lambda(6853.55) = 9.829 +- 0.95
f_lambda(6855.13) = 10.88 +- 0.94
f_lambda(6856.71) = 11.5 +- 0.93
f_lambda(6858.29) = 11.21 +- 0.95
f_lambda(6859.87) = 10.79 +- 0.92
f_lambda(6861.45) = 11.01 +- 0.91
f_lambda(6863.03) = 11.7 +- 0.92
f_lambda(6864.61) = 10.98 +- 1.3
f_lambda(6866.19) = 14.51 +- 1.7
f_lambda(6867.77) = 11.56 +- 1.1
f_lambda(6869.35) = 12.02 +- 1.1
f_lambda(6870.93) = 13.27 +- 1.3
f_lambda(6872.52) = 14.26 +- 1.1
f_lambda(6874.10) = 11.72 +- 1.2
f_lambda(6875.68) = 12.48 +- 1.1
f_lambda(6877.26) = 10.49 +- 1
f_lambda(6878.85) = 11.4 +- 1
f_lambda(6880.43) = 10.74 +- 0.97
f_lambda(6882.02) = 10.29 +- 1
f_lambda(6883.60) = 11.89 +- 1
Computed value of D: 99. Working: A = 75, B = 10.3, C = 56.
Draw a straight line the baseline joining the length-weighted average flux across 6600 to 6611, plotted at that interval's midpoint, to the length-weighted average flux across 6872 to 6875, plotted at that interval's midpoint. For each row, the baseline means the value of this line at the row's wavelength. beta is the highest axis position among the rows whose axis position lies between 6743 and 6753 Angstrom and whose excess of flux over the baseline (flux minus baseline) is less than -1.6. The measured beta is 6747.08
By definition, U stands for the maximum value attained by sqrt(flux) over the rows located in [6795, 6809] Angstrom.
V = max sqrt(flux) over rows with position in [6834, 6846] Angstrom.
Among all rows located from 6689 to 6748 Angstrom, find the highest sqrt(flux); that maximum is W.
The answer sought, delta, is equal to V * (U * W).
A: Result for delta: 45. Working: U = 3.50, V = 3.54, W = 3.6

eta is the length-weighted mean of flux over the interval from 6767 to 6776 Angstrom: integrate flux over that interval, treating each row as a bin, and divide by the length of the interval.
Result 11.3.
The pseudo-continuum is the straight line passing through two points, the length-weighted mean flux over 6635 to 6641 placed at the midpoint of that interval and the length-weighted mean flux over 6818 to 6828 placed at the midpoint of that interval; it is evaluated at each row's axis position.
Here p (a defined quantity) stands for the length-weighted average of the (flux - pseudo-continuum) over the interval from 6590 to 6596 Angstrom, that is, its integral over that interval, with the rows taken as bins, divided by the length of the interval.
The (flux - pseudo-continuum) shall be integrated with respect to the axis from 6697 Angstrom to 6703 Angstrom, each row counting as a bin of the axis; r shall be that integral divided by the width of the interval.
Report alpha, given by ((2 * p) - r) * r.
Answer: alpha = 1.8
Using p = -2.0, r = -0.5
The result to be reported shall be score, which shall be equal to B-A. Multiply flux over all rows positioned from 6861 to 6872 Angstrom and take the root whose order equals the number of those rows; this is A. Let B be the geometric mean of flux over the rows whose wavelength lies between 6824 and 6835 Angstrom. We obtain -0.8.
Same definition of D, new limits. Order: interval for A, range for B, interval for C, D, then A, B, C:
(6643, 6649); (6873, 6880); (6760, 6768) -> 132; 73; 11.6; 89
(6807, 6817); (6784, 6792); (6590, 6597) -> 137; 108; 10.5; 78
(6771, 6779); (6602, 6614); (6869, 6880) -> 185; 90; 11.7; 134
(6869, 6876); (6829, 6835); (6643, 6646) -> 89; 90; 11.6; 38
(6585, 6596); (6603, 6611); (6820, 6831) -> 189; 119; 11.7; 124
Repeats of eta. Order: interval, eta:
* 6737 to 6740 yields 11.4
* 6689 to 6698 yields 11.7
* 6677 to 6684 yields 11.7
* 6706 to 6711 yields 9.4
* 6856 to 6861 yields 11.1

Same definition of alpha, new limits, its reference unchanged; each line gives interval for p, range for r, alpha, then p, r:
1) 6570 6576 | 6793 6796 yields -1.4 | -1.5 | 0.4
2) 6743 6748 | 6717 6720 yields -12.4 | 0.5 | -3.1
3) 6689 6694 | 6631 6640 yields -0.1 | 0.0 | 0.3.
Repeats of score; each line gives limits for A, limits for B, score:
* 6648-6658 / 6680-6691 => 0.3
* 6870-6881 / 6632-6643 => 0.0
